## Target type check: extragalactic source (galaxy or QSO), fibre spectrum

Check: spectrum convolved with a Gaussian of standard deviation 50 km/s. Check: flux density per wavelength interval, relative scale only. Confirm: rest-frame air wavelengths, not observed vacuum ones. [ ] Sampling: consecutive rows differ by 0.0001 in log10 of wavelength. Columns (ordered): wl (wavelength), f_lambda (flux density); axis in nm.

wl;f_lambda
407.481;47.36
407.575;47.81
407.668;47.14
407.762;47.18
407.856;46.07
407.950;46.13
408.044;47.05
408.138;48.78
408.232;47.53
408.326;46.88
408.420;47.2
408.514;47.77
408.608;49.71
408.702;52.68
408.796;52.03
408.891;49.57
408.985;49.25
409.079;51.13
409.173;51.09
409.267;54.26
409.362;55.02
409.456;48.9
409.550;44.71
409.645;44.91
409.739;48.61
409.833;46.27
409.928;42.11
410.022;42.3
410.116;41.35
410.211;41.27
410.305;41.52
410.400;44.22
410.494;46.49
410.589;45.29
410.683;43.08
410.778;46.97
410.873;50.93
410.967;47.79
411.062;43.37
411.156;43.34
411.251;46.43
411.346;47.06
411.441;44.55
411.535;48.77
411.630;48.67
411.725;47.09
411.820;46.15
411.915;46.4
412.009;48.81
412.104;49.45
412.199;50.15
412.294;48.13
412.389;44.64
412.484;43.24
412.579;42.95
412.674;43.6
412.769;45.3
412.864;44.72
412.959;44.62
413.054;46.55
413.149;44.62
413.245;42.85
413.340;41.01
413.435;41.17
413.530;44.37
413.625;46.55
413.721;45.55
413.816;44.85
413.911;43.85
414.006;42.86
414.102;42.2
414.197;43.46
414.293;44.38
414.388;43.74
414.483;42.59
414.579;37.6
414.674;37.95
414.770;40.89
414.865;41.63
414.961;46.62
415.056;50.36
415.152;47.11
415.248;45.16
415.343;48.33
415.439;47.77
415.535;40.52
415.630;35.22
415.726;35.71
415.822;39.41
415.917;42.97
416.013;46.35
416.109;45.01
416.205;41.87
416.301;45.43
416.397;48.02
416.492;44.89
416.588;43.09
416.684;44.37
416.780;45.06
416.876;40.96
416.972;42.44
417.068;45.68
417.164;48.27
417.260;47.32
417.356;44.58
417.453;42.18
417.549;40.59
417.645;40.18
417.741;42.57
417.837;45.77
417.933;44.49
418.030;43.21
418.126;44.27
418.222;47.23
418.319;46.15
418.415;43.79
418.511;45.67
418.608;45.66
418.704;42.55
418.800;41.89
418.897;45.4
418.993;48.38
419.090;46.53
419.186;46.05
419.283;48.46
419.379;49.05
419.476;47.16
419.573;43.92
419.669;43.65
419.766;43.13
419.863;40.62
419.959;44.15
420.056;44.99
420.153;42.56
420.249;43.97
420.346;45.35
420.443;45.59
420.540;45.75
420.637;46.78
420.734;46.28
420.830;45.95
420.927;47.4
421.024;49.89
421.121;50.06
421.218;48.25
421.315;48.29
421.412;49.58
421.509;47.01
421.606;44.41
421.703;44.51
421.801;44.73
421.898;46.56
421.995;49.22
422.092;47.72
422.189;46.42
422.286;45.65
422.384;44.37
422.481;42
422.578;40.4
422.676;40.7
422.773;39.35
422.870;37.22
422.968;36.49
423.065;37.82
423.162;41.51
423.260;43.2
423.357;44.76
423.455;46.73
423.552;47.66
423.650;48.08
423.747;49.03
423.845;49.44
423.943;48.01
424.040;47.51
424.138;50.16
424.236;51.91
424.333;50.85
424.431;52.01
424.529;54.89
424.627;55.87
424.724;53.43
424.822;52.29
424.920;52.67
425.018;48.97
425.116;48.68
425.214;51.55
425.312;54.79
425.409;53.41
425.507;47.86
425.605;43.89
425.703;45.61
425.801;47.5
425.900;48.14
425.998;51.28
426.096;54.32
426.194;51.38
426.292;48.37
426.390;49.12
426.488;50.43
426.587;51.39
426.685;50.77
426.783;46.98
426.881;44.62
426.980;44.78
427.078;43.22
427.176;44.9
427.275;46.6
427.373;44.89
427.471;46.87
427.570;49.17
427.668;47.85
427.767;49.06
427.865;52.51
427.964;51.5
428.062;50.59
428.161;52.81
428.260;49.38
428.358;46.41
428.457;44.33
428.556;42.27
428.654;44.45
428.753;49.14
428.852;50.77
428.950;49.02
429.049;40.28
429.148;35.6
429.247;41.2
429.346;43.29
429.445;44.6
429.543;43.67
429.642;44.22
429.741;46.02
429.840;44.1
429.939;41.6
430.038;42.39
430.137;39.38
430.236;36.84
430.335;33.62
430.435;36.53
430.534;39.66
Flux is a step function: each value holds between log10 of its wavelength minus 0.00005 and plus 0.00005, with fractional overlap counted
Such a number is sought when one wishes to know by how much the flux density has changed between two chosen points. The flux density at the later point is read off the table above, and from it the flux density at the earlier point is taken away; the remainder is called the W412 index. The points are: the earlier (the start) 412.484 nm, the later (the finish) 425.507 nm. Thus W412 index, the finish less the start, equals 4.6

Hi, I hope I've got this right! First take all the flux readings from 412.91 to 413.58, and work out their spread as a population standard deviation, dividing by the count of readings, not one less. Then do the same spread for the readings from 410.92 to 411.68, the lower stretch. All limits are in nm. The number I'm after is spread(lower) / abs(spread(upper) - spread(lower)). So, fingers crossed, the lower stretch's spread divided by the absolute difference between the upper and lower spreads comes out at 10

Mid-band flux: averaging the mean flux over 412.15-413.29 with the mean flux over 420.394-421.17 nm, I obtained 46.2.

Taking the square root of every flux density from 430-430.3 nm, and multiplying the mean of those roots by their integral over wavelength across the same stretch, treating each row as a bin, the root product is 12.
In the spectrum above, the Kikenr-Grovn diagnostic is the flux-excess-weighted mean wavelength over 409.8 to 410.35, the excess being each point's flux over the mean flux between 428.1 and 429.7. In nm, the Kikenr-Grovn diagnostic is 410.15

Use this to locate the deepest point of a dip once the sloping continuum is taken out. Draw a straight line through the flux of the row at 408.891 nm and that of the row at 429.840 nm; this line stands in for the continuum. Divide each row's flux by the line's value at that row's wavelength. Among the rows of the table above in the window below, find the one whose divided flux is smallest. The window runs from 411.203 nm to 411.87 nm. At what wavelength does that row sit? 411.441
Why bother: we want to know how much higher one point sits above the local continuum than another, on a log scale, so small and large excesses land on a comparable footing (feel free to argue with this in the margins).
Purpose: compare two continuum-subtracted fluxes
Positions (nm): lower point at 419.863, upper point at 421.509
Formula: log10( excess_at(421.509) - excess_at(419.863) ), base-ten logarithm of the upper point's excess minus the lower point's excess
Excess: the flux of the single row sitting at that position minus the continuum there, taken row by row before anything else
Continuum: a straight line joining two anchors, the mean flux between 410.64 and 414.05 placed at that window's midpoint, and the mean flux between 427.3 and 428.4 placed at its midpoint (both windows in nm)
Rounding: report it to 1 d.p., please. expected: 0.8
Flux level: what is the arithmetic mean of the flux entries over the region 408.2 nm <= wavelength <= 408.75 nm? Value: 49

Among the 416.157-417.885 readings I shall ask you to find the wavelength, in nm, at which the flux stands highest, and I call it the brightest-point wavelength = 417.164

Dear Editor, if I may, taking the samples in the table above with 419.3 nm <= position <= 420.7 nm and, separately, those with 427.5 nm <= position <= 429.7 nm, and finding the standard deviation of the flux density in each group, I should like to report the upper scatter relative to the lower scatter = 2.1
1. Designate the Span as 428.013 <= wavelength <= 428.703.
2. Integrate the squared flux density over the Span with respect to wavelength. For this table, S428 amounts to 1545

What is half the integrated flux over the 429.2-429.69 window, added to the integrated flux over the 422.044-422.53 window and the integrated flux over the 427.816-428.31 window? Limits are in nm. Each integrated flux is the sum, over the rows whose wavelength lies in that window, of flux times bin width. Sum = 58.0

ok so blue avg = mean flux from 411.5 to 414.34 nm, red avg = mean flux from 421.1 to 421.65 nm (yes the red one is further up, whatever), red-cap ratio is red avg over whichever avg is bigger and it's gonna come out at 1.000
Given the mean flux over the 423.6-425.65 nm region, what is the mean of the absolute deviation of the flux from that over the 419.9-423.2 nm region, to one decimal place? 6.0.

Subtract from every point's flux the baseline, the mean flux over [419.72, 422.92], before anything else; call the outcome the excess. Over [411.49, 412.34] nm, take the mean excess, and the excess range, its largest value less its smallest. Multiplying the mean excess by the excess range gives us 12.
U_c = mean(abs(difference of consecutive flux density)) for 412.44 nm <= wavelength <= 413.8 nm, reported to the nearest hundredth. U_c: 1.33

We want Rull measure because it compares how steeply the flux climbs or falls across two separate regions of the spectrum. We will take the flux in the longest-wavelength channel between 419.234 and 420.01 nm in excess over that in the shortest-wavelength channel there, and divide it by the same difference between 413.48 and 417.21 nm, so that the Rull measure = -1.1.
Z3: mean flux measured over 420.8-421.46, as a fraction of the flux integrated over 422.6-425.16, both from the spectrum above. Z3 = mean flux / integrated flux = 0.40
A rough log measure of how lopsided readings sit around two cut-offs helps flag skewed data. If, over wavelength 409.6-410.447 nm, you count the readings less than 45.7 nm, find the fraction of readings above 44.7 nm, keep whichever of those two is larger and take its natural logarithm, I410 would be 1.95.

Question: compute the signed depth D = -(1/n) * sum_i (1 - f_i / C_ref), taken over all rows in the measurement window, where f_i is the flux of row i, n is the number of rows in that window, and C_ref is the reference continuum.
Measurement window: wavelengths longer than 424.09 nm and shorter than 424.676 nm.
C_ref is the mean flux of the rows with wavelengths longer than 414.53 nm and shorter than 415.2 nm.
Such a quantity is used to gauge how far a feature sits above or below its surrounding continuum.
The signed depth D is 0.22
